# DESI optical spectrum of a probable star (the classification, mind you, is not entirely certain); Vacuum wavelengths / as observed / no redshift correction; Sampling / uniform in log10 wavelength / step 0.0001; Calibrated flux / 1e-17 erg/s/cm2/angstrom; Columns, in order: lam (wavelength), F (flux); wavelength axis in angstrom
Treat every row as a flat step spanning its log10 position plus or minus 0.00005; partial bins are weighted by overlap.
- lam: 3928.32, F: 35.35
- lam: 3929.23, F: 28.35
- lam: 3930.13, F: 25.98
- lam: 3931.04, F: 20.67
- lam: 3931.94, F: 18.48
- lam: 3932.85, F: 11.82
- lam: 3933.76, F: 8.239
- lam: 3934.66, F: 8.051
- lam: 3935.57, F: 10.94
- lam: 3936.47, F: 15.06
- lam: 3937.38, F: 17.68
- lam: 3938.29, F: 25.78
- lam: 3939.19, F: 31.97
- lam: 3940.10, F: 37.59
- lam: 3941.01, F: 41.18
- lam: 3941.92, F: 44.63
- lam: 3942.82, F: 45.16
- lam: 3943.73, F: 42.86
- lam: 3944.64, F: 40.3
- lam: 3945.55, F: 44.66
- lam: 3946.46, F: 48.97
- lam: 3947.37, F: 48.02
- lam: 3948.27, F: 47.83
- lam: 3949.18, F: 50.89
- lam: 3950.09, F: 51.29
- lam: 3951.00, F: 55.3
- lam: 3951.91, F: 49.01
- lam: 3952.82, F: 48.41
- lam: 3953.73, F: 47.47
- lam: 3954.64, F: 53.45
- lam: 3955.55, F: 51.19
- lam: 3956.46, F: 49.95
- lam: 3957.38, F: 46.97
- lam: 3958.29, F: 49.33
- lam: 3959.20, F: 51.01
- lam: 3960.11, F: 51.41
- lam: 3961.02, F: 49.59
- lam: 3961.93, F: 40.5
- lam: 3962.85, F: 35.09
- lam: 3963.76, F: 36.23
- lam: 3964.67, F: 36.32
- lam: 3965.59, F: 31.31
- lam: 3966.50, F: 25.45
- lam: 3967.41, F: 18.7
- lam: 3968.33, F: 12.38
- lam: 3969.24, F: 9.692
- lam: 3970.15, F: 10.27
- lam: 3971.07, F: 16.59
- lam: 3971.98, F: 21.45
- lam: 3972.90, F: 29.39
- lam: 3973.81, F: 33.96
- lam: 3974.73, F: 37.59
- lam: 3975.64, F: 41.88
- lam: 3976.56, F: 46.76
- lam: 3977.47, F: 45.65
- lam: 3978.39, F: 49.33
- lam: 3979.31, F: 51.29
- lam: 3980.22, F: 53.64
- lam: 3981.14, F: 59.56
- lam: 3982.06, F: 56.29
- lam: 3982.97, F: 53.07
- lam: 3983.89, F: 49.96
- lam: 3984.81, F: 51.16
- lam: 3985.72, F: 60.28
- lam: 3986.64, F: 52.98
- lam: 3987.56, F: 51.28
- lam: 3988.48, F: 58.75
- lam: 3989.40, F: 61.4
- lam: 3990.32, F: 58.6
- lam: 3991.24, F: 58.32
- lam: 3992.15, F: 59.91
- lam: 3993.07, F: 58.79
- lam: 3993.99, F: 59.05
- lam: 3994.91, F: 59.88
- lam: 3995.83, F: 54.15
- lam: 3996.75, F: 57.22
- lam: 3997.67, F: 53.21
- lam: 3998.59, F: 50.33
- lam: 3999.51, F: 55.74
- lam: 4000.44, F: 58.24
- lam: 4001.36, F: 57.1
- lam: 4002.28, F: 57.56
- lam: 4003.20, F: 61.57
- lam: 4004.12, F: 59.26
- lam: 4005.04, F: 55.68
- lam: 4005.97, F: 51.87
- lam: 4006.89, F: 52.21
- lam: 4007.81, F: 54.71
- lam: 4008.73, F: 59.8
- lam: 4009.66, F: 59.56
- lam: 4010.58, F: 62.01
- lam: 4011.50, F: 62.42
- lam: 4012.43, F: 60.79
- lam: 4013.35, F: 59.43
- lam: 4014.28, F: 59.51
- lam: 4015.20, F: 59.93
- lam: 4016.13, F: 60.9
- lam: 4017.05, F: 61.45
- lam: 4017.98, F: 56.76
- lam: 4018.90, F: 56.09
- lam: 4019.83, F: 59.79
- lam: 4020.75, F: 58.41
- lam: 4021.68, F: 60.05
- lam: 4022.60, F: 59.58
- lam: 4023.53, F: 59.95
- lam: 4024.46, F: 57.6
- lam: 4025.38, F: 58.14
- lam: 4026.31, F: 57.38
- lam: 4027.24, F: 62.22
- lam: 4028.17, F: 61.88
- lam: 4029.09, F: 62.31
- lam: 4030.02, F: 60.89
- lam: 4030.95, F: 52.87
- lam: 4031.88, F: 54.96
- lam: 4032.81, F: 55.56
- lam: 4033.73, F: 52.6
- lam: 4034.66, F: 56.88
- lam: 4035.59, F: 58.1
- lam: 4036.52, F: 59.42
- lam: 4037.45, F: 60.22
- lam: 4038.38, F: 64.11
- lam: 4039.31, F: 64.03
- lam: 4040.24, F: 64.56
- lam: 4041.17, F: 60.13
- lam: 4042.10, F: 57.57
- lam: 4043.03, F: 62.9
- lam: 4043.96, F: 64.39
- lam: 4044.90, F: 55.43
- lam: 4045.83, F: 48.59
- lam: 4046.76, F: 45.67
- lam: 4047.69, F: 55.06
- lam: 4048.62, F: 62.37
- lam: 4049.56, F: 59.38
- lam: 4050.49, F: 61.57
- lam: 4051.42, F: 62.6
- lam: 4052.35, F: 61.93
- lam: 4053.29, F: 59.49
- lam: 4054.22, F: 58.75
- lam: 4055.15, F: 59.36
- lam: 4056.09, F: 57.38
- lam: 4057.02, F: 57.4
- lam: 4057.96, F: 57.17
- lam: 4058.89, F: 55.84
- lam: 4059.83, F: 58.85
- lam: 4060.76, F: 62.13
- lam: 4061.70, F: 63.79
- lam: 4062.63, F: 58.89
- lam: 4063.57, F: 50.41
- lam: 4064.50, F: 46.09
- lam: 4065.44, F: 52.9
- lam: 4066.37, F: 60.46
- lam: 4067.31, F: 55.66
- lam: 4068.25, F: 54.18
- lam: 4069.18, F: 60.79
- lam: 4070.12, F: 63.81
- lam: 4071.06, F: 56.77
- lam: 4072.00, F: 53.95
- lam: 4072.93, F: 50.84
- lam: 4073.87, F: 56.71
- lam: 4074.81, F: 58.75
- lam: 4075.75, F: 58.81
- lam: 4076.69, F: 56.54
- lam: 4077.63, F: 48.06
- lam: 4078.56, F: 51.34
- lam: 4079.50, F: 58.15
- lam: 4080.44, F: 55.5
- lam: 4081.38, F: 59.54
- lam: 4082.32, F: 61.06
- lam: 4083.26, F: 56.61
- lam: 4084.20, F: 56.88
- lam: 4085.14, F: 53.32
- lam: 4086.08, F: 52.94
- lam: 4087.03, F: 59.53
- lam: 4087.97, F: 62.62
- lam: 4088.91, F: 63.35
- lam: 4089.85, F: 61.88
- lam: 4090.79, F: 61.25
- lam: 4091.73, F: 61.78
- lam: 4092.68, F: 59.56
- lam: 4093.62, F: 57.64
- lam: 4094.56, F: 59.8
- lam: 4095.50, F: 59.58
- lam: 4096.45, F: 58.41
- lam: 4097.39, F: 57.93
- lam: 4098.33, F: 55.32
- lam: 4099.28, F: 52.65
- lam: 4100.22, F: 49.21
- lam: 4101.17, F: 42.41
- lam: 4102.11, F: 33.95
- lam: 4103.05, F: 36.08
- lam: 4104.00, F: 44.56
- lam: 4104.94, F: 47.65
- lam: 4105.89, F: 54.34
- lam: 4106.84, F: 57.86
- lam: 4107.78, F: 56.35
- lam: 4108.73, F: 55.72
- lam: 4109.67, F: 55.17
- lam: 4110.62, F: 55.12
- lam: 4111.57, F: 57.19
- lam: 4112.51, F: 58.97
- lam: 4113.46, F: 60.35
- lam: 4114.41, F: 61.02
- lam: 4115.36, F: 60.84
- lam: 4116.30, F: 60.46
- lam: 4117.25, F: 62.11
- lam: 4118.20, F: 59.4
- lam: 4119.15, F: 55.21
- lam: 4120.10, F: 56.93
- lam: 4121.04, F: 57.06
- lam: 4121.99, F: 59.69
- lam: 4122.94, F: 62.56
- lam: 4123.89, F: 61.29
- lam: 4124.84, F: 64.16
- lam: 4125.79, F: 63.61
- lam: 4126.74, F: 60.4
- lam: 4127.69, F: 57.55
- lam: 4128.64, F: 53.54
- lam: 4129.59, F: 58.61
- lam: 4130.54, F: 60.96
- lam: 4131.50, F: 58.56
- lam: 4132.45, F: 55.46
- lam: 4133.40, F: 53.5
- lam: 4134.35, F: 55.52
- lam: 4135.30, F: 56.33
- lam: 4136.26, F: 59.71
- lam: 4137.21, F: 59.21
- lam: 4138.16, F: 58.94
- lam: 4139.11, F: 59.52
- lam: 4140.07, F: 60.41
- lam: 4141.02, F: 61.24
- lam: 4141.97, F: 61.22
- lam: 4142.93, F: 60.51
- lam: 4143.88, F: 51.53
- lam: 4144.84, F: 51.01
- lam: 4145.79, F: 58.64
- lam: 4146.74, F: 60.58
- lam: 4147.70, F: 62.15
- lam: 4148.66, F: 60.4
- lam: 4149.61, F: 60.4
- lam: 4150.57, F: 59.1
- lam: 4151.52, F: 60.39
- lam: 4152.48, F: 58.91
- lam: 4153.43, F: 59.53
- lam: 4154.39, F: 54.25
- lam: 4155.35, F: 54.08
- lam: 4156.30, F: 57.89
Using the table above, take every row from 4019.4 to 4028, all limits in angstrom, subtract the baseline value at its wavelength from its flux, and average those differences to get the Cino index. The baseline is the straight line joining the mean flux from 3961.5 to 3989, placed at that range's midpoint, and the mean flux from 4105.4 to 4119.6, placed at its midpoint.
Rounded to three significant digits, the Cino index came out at 13.4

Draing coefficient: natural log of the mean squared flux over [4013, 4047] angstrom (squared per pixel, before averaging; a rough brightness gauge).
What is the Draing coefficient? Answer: 8.15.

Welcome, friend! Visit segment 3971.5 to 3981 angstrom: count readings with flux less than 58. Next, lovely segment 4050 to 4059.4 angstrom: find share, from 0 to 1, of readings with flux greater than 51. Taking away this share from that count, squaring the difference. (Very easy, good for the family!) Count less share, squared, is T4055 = 81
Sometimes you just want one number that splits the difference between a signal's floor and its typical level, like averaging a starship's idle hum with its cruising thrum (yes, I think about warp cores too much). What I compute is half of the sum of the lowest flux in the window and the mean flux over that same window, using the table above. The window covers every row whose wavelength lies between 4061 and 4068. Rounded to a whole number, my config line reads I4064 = 51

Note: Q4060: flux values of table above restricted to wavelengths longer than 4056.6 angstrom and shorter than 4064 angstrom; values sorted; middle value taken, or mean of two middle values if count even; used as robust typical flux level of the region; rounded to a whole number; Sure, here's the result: 58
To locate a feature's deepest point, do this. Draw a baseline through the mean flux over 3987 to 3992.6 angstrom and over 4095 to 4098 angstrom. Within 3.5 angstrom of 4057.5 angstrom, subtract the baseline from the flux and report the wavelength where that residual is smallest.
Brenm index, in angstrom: 4058.89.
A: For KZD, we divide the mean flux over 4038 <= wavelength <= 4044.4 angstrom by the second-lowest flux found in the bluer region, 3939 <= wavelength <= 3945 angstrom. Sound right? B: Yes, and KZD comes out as 1.66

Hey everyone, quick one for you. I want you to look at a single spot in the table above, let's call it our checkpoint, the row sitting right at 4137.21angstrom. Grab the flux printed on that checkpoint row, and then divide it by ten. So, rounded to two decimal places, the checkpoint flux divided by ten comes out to 5.92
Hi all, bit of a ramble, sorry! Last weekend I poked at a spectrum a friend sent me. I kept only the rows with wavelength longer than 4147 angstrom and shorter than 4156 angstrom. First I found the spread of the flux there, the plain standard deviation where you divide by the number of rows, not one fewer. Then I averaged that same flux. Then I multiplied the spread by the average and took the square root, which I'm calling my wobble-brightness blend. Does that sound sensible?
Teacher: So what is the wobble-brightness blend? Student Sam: 12.4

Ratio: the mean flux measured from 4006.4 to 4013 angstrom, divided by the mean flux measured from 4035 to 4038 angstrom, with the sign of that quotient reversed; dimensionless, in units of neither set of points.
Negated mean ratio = -0.99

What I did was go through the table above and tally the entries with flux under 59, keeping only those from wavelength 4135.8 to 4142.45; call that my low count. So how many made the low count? 1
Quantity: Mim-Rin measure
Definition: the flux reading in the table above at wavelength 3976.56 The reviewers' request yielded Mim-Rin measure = 46.76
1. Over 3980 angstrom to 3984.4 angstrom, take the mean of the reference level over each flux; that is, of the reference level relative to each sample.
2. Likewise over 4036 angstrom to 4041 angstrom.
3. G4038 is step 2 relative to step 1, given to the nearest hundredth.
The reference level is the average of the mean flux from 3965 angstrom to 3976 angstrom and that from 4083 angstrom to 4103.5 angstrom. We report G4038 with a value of 0.87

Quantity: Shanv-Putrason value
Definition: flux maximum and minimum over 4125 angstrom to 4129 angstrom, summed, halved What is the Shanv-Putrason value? 58.6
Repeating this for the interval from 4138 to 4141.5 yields 60.1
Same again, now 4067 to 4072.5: 58.9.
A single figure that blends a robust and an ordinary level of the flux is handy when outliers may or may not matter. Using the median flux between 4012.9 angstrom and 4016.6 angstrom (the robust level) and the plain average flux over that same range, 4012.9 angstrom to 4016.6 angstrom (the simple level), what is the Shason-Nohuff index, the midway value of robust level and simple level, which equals 60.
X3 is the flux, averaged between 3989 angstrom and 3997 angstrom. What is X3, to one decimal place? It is 58.6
